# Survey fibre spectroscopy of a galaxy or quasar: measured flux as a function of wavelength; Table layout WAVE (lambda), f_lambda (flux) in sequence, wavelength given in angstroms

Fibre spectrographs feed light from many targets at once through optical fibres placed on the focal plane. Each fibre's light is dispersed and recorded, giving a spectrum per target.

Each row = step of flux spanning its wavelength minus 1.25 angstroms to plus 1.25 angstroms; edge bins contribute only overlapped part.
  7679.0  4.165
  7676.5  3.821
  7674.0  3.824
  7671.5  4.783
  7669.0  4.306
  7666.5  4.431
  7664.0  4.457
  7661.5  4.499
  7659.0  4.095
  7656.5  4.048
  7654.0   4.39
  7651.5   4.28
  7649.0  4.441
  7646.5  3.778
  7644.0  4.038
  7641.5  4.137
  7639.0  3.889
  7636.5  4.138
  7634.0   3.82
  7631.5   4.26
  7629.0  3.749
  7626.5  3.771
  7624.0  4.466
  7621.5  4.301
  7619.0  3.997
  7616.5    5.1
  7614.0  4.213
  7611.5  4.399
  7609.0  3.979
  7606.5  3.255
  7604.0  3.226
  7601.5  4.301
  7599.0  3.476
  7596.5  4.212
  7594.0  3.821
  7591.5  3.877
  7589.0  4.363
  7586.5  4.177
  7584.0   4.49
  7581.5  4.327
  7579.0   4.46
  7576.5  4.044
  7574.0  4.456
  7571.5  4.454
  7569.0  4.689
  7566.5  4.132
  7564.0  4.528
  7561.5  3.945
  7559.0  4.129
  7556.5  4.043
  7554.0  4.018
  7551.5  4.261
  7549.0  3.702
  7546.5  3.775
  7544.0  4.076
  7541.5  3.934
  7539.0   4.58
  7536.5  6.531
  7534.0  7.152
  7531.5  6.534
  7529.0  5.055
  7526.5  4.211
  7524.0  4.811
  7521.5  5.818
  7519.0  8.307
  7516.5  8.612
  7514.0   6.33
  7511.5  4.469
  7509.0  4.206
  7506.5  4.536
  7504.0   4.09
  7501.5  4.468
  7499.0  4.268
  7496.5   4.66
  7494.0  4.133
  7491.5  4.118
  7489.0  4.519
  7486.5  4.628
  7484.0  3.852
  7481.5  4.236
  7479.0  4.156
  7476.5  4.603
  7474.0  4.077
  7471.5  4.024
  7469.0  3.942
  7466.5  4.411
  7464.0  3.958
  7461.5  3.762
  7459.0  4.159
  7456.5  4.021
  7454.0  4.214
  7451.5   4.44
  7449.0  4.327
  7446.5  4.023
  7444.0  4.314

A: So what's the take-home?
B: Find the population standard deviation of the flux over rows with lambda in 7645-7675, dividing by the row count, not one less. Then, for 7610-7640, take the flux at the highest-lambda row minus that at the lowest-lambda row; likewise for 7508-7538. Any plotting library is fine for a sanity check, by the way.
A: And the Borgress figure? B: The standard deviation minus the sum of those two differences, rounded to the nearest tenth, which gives -1.5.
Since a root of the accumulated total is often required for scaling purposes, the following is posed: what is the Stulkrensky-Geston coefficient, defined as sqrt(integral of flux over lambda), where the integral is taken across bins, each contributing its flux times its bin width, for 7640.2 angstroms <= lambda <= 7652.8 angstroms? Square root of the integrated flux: 7.2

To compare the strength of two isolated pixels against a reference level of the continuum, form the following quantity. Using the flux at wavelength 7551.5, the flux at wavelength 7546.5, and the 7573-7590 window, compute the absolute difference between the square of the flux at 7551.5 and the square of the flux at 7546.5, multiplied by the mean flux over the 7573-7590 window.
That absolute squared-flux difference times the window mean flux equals 17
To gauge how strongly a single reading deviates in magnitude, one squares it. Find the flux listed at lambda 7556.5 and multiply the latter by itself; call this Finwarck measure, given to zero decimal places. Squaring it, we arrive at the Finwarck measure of 16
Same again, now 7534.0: 51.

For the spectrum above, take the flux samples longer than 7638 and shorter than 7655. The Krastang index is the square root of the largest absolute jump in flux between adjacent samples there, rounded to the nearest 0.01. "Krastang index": 0.81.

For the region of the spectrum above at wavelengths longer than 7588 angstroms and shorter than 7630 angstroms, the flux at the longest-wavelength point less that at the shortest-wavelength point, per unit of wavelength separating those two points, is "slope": -0.015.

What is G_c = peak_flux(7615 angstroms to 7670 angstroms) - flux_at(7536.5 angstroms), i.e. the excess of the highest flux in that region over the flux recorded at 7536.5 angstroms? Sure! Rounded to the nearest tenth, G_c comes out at -1.4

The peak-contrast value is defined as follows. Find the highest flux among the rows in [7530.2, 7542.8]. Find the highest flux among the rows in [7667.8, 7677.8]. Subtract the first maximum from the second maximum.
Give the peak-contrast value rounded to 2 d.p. -2.37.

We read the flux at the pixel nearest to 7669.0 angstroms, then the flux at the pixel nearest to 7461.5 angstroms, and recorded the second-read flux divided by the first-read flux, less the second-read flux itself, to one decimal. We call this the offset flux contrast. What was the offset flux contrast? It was -2.9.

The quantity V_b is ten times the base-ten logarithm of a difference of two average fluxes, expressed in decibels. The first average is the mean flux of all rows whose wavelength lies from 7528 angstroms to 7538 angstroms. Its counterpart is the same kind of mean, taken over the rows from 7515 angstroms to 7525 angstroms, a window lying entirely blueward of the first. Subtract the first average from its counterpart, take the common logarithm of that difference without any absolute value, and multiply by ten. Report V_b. -2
